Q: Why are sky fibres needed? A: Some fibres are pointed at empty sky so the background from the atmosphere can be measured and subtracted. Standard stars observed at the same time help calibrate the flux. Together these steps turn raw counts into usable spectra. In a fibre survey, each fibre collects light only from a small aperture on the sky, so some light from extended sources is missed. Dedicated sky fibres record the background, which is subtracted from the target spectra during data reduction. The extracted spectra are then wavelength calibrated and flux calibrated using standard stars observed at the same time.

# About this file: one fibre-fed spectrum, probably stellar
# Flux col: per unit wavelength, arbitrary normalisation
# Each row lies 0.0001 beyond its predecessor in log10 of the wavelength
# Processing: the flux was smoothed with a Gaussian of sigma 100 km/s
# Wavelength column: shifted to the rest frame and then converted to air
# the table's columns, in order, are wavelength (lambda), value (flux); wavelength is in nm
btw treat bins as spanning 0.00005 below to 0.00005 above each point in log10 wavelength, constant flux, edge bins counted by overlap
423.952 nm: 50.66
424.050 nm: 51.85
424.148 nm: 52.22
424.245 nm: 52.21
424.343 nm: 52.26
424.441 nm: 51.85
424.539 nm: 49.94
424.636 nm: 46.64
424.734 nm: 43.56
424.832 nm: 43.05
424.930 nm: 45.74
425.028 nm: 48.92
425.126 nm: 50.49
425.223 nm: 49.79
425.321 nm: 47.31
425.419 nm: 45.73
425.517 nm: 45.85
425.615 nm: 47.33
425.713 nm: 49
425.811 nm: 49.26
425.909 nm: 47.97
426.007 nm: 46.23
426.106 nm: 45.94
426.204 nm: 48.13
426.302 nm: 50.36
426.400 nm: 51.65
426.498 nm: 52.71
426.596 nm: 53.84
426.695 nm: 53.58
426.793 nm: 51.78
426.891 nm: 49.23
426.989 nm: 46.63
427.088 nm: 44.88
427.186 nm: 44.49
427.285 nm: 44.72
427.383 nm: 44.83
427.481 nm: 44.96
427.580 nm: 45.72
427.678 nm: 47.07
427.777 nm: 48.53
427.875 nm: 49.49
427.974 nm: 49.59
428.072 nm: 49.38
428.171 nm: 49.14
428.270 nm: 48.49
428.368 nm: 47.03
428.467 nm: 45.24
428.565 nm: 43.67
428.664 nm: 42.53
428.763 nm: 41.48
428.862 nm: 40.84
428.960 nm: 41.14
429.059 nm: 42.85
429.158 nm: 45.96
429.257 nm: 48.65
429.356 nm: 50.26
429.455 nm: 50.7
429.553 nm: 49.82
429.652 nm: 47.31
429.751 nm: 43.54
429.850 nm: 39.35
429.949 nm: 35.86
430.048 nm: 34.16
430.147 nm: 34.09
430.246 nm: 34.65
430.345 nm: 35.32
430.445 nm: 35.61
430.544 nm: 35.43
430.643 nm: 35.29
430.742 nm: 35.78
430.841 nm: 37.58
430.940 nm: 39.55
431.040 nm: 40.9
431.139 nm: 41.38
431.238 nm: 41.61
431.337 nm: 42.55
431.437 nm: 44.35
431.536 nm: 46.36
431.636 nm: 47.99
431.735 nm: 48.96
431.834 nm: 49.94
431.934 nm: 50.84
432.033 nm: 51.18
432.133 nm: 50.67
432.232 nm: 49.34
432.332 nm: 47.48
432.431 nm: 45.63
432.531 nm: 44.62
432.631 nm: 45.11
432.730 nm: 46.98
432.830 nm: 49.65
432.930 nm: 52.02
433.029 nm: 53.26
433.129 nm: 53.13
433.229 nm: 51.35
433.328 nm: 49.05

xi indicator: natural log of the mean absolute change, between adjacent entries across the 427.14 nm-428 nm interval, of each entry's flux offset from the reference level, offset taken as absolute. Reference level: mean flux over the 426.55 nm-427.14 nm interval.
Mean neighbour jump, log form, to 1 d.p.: -0.5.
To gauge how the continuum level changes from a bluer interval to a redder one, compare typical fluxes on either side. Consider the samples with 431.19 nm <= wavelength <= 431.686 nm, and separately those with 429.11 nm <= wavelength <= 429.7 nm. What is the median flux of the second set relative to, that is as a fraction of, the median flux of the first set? 1.11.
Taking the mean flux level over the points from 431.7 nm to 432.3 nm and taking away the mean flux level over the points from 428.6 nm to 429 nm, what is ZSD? 9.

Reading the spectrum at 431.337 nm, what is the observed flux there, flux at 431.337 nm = 42.55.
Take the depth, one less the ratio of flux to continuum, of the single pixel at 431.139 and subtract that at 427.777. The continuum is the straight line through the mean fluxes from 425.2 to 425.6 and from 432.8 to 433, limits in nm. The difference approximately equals 0.18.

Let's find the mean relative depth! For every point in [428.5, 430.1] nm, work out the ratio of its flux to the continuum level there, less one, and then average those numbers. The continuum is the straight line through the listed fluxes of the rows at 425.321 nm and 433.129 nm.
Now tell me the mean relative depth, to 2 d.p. -0.13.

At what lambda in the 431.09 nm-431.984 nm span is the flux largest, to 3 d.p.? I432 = 431.934 nm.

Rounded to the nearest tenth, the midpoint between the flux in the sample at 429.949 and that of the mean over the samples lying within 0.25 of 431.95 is 43.1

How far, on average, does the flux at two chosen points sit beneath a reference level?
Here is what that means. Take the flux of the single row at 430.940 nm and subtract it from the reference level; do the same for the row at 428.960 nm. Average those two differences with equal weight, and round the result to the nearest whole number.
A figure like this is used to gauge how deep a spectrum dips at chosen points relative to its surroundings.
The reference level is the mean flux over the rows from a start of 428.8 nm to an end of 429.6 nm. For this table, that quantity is 6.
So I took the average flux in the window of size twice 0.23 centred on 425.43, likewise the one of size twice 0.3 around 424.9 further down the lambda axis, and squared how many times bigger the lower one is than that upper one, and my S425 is 1.0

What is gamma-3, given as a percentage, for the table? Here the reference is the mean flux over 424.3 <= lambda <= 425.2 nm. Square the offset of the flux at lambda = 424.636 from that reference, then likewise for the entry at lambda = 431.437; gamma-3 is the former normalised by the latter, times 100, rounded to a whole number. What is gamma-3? 15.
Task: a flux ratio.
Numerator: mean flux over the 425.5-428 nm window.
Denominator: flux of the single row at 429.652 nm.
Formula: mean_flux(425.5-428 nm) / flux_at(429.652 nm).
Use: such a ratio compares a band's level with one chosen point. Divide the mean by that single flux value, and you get 1.019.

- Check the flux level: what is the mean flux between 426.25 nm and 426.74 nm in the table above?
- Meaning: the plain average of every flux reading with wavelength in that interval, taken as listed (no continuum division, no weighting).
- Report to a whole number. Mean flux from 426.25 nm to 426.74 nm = 52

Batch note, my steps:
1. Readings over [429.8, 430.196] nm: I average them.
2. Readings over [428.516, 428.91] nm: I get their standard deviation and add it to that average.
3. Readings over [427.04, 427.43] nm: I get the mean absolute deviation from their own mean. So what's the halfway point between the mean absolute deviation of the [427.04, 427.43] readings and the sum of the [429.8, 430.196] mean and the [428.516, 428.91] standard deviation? 19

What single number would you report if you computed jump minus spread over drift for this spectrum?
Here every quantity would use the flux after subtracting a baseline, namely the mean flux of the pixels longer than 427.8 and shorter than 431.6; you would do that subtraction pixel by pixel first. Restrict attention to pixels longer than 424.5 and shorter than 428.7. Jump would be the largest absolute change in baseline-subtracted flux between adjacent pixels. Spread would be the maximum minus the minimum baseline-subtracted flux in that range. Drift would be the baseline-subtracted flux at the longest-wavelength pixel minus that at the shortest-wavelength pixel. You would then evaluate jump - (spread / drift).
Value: 4.8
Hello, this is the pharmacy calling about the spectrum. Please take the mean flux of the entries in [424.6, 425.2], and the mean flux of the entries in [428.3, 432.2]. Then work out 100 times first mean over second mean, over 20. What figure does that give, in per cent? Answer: 5.4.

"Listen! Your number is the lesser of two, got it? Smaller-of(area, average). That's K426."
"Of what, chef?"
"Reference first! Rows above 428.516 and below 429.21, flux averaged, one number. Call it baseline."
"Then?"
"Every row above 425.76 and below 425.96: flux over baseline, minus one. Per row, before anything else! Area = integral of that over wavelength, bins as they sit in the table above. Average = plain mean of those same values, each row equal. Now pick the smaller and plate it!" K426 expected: 0.03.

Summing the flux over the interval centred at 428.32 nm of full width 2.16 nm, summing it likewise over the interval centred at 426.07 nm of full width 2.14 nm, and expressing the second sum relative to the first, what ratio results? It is 1.06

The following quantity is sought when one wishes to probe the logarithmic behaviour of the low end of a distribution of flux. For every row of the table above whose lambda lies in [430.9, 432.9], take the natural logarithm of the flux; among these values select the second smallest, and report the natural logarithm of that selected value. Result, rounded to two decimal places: 1.31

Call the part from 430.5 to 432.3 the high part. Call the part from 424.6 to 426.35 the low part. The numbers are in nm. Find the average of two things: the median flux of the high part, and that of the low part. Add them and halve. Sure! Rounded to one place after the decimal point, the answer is 45.4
